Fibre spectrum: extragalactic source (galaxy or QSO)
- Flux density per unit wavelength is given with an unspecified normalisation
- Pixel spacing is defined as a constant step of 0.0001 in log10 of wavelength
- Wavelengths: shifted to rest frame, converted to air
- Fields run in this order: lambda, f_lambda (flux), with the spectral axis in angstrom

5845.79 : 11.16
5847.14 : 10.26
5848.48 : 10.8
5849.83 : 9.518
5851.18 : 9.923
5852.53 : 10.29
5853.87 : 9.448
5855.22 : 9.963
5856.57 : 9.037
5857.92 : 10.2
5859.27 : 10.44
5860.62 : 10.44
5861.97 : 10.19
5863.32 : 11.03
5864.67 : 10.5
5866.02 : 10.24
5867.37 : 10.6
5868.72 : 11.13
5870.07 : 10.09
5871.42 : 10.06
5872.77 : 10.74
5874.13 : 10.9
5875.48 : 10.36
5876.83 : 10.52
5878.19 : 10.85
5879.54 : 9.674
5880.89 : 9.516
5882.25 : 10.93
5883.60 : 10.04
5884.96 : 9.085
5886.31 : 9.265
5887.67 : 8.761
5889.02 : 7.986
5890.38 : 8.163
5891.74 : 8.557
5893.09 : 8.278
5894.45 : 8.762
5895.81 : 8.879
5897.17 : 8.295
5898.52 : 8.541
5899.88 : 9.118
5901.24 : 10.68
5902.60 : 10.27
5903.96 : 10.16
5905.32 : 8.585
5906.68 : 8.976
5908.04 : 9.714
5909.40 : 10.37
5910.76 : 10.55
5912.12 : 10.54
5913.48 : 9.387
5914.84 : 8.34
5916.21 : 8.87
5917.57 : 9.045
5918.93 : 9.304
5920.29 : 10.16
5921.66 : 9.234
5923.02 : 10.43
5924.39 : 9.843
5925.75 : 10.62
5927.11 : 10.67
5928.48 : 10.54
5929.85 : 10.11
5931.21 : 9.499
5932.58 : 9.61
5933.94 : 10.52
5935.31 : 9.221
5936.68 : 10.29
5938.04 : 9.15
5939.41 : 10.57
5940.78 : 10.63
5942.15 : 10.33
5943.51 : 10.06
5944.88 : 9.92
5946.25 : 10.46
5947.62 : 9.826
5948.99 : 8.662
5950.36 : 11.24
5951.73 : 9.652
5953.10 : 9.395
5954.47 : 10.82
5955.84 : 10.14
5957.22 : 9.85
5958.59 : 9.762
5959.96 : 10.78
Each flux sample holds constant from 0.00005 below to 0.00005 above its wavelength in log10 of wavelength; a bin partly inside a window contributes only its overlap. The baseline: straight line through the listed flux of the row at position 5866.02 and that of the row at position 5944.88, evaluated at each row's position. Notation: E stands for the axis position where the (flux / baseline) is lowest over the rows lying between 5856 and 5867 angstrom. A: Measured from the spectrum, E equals 5856.57 angstrom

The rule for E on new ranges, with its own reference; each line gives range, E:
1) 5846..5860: 5856.57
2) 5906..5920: 5914.84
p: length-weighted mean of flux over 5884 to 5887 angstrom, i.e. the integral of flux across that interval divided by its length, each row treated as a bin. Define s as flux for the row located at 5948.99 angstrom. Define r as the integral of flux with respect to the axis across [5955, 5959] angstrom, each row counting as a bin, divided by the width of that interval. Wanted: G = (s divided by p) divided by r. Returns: 0.094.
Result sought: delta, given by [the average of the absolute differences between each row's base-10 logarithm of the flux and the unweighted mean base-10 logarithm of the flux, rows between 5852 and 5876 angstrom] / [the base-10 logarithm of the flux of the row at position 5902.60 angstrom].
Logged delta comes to 0.015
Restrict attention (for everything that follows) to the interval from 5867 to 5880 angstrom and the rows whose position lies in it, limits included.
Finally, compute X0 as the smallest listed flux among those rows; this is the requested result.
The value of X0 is 9.674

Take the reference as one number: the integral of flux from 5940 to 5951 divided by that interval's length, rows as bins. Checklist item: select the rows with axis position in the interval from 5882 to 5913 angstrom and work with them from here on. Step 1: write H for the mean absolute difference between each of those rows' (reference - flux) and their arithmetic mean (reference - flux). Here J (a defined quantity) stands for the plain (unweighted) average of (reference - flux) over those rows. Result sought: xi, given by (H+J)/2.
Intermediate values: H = 0.81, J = 0.8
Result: 0.81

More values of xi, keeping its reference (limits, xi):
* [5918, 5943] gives 0.30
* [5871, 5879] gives -0.09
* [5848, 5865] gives 0.22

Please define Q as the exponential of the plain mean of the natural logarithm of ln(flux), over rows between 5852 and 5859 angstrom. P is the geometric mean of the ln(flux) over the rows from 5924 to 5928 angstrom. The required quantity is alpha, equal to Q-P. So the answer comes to -0.06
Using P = 2.34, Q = 2.28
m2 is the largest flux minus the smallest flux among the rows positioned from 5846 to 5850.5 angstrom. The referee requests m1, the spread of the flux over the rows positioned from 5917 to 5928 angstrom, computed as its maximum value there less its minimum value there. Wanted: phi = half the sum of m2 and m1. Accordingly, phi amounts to 1.45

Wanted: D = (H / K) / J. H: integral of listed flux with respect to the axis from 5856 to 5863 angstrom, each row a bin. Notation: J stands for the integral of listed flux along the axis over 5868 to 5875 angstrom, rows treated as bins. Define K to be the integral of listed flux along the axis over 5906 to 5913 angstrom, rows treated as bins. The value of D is 0.0136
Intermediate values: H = 70.8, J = 74.1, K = 70.1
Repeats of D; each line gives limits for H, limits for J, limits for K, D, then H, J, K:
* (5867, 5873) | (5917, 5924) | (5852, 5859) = 0.0136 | 63.1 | 67.5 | 68.7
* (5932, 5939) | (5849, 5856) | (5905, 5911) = 0.0172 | 68.6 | 68.8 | 57.8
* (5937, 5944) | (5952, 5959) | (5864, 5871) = 0.0139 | 71.2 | 69.8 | 73.5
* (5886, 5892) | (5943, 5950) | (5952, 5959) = 0.0106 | 51.0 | 68.9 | 69.8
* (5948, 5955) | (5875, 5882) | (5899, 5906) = 0.0143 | 69.5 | 71.6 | 68.0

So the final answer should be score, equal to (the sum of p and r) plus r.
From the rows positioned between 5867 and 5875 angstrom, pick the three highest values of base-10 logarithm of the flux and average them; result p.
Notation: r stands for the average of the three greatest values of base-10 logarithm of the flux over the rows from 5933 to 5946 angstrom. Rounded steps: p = 1.04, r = 1.02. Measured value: 3.09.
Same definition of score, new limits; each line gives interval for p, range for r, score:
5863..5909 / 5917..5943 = 3.10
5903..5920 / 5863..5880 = 3.10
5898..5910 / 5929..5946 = 3.07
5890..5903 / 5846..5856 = 3.04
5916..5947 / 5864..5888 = 3.11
